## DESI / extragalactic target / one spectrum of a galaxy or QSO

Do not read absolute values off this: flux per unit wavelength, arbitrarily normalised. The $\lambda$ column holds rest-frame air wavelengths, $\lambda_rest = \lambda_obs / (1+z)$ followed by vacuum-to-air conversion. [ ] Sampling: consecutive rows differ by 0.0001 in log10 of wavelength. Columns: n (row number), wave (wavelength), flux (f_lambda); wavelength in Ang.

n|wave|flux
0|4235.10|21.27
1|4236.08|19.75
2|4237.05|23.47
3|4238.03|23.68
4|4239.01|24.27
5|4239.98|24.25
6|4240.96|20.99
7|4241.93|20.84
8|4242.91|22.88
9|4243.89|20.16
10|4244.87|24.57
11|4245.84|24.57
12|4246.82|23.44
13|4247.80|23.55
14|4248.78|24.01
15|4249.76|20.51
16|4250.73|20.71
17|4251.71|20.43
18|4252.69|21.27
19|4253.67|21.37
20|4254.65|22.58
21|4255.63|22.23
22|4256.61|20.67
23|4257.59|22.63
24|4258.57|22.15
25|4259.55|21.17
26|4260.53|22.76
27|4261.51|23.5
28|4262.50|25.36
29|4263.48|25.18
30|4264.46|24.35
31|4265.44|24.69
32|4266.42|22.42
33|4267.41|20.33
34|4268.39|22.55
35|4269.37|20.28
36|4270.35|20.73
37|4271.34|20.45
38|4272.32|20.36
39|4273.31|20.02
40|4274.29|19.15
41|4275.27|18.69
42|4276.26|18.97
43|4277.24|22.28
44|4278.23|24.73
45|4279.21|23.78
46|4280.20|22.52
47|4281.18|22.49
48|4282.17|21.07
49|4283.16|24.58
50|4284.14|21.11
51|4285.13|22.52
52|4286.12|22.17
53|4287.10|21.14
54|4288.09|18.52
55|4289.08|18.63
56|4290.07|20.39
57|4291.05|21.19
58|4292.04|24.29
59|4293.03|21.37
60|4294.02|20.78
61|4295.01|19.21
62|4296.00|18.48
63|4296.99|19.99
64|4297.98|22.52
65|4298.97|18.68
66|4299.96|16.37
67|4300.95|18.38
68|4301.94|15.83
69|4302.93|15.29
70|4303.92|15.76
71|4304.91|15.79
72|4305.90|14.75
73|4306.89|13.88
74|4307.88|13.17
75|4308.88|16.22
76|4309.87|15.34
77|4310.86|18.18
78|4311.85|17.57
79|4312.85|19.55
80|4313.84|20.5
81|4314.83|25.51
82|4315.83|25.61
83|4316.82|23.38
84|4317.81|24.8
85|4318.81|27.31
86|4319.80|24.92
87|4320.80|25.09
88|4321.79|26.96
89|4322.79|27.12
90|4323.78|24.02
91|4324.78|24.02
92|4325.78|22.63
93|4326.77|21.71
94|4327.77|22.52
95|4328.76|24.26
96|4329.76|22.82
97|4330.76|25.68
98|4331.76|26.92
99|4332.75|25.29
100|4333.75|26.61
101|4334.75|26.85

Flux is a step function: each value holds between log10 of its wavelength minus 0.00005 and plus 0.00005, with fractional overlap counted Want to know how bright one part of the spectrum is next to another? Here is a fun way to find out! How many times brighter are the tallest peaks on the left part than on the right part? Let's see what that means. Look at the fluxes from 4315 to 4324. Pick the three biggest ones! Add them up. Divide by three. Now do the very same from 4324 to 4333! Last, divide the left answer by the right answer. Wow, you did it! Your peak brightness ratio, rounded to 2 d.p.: 1.04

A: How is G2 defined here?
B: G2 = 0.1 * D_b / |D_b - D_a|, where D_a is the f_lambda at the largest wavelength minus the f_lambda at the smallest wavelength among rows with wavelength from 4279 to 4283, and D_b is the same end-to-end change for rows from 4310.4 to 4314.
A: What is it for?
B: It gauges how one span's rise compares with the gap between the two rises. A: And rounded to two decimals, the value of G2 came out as 0.05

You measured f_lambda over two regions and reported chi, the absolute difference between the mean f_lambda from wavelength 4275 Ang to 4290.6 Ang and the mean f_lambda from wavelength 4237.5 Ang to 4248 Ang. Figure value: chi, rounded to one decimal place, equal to 1.5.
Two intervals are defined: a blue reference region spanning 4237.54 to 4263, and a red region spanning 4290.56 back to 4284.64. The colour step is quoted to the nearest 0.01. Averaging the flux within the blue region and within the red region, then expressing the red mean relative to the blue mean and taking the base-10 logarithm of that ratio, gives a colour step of -0.04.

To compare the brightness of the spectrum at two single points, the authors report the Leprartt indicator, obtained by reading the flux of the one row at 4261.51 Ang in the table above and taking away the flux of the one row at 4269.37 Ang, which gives 3.2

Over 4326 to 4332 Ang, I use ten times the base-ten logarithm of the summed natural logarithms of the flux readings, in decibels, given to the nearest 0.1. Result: 12.8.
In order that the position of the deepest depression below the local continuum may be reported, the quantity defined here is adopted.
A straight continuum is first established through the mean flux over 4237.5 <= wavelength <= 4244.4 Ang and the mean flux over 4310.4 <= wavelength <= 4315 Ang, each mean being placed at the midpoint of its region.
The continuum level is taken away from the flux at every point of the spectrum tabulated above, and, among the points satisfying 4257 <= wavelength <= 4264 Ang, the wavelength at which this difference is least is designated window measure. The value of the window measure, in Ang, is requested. 4259.55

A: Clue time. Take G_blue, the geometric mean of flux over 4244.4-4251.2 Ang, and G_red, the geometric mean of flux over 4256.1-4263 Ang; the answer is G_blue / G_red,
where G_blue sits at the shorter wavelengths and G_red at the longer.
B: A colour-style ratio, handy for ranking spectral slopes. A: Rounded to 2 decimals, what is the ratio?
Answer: 1.02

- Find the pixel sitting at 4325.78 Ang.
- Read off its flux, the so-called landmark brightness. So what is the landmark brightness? 22.63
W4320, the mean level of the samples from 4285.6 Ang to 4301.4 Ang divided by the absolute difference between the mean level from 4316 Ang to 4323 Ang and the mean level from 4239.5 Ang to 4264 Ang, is 6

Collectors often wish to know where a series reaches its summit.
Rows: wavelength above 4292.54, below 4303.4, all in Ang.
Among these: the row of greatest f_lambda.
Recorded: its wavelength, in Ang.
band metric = 4297.98 Ang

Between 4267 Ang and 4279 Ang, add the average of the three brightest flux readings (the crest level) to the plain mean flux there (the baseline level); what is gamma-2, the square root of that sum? 6.63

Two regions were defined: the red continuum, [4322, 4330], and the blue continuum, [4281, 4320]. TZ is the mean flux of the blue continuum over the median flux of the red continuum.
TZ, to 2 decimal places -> 0.85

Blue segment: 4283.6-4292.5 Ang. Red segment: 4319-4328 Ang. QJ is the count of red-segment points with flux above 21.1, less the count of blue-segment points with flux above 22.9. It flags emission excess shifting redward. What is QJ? 8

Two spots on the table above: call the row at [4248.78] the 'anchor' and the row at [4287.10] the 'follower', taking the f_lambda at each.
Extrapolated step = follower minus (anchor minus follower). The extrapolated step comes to 18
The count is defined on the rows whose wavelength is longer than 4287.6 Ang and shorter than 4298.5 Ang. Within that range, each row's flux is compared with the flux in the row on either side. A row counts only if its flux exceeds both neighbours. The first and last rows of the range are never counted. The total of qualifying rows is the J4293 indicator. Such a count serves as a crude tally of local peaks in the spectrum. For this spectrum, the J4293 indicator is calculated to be 1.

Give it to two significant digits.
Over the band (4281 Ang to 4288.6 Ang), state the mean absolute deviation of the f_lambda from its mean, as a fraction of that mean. 0.057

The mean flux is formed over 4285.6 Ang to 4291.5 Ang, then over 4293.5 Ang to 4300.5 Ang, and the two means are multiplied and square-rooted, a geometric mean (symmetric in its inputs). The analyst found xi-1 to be 19.9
